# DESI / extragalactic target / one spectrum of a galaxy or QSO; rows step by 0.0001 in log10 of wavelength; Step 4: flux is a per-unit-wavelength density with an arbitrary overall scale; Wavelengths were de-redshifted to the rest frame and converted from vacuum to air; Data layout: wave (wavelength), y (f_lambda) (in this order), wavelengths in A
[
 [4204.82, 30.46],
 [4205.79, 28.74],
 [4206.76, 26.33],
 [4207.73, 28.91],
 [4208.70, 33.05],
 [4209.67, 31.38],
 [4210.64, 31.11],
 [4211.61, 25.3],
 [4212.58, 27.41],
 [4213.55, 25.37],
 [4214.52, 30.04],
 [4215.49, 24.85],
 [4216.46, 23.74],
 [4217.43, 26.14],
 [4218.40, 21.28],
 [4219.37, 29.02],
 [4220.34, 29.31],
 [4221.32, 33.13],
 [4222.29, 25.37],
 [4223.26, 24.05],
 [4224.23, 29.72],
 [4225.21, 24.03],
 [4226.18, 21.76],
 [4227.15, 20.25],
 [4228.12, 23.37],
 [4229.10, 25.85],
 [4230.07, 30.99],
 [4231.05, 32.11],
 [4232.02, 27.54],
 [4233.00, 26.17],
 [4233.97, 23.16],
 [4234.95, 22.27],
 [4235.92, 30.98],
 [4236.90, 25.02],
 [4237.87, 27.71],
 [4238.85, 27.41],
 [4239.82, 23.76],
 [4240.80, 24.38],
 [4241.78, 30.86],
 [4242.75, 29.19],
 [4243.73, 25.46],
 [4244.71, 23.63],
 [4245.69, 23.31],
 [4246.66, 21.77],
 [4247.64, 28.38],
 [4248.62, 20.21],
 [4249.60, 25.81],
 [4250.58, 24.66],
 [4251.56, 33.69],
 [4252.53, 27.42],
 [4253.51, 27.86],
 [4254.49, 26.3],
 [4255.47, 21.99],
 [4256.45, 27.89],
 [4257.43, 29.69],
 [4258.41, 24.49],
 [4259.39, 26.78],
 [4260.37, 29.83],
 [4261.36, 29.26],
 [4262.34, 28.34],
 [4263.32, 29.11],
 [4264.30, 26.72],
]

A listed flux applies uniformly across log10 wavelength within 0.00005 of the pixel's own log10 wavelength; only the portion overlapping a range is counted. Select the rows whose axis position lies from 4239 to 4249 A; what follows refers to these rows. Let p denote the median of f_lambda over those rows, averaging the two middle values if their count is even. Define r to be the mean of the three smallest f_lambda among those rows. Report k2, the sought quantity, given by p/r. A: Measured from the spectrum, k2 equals 1.11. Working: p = 24.1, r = 21.8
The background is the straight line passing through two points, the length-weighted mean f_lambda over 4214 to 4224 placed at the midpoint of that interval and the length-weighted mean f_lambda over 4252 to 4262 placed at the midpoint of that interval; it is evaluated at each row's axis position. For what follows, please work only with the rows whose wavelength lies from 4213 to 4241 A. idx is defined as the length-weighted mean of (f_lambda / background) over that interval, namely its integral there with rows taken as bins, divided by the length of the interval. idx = 0.97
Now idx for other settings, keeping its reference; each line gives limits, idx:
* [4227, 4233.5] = 1.00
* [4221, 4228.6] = 0.93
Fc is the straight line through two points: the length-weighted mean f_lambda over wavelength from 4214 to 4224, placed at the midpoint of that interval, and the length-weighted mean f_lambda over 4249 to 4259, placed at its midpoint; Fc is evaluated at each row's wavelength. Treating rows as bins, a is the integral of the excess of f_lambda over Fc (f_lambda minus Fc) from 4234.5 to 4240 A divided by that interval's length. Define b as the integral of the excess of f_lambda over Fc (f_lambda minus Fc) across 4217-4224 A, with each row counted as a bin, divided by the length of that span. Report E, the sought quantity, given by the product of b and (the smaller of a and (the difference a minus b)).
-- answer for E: -0.2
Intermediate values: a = -0.5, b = 0.22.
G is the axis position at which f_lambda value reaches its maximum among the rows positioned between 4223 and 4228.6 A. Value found 4224.23 A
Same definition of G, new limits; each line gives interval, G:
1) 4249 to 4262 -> 4251.56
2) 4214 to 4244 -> 4221.32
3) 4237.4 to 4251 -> 4241.78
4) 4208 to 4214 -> 4208.70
